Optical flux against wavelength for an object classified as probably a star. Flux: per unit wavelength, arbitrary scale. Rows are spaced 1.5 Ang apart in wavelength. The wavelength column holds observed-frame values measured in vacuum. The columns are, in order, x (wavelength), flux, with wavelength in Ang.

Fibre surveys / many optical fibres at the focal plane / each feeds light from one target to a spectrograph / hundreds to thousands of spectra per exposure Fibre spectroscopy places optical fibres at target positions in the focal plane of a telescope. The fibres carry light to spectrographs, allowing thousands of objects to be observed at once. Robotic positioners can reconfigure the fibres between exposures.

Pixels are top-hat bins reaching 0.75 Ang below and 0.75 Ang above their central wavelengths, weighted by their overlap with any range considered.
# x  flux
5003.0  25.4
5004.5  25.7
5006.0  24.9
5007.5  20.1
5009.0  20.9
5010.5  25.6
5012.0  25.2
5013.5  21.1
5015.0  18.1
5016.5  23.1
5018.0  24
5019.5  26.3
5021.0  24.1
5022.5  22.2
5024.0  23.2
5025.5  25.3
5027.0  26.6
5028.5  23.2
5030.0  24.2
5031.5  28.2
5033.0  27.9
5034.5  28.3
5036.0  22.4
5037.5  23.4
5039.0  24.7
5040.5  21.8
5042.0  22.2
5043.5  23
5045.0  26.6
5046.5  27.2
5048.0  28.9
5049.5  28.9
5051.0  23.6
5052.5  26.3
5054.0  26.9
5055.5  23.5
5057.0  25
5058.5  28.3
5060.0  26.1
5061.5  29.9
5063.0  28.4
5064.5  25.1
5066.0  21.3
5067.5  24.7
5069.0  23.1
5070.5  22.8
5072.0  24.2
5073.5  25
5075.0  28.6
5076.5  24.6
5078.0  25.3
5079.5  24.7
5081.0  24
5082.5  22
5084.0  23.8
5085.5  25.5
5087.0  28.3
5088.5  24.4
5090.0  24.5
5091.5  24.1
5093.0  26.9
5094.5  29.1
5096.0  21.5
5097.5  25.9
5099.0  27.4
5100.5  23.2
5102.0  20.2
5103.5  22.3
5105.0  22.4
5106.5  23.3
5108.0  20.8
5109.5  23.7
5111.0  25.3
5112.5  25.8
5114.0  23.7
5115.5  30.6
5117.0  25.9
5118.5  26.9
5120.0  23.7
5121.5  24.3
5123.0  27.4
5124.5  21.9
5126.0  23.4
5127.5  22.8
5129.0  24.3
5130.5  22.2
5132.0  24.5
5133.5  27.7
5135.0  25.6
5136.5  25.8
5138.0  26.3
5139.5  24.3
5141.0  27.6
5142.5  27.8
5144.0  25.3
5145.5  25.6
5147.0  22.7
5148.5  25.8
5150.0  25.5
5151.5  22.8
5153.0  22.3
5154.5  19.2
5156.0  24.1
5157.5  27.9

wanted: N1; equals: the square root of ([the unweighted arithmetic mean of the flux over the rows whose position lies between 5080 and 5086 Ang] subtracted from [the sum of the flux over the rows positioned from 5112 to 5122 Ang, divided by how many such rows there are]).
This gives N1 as 1.4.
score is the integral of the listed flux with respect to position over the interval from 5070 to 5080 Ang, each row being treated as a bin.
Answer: 251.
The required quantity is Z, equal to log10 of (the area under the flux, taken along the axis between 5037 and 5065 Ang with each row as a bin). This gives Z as 2.86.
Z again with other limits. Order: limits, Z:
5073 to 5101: 2.85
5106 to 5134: 2.84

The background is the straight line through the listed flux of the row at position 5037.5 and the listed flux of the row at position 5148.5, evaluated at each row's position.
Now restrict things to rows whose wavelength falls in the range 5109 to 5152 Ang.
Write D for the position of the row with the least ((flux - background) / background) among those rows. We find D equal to 5124.5 Ang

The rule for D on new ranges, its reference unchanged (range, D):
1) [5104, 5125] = 5108.0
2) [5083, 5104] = 5102.0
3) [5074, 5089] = 5082.5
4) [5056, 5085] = 5066.0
